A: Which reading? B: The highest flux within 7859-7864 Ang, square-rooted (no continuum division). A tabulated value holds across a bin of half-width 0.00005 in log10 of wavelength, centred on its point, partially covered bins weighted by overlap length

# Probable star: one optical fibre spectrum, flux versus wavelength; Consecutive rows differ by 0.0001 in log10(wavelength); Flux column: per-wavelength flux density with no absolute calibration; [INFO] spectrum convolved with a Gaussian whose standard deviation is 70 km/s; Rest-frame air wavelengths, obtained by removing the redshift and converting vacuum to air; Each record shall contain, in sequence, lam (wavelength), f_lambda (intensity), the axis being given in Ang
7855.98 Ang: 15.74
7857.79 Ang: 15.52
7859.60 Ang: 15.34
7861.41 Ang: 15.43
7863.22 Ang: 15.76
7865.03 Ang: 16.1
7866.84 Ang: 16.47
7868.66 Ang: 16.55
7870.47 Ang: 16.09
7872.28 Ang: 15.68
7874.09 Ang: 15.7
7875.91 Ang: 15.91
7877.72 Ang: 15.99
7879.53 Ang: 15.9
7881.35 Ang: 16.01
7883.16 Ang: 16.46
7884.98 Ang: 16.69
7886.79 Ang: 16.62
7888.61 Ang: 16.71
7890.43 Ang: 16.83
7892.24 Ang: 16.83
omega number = 3.97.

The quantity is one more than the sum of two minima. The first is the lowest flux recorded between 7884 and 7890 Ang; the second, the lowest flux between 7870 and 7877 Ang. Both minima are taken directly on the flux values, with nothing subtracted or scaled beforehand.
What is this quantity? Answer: 33.3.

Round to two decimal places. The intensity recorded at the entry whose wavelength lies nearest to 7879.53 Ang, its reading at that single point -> 15.90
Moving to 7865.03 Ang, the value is 16.10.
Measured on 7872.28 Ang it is 15.68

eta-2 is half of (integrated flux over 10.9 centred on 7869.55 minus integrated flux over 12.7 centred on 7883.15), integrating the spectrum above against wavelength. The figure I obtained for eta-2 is -16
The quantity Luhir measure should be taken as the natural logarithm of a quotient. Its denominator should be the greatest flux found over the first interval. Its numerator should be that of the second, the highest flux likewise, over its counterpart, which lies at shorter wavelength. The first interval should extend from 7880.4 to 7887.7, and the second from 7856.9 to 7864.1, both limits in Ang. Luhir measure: -0.06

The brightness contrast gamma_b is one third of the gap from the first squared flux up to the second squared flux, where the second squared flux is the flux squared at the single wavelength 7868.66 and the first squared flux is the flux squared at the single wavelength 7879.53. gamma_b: 7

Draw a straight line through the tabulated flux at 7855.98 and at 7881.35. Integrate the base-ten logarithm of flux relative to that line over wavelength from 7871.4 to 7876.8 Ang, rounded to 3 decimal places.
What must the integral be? -0.025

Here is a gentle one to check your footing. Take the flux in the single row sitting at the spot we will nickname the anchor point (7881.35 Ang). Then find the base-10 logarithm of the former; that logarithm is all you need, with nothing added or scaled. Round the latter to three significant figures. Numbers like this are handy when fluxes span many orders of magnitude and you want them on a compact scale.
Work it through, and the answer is 1.20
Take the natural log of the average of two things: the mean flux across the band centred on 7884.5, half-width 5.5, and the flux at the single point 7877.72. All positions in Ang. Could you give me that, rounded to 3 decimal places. 2.785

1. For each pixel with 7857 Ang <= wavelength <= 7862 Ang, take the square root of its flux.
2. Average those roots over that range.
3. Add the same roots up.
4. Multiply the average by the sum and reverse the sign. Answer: -46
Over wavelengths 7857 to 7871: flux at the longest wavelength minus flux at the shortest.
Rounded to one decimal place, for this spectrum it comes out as 0.6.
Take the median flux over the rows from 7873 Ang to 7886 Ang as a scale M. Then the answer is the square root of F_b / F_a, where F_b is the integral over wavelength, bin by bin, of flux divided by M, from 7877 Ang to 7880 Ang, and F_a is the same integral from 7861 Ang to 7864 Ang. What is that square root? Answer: 1.01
